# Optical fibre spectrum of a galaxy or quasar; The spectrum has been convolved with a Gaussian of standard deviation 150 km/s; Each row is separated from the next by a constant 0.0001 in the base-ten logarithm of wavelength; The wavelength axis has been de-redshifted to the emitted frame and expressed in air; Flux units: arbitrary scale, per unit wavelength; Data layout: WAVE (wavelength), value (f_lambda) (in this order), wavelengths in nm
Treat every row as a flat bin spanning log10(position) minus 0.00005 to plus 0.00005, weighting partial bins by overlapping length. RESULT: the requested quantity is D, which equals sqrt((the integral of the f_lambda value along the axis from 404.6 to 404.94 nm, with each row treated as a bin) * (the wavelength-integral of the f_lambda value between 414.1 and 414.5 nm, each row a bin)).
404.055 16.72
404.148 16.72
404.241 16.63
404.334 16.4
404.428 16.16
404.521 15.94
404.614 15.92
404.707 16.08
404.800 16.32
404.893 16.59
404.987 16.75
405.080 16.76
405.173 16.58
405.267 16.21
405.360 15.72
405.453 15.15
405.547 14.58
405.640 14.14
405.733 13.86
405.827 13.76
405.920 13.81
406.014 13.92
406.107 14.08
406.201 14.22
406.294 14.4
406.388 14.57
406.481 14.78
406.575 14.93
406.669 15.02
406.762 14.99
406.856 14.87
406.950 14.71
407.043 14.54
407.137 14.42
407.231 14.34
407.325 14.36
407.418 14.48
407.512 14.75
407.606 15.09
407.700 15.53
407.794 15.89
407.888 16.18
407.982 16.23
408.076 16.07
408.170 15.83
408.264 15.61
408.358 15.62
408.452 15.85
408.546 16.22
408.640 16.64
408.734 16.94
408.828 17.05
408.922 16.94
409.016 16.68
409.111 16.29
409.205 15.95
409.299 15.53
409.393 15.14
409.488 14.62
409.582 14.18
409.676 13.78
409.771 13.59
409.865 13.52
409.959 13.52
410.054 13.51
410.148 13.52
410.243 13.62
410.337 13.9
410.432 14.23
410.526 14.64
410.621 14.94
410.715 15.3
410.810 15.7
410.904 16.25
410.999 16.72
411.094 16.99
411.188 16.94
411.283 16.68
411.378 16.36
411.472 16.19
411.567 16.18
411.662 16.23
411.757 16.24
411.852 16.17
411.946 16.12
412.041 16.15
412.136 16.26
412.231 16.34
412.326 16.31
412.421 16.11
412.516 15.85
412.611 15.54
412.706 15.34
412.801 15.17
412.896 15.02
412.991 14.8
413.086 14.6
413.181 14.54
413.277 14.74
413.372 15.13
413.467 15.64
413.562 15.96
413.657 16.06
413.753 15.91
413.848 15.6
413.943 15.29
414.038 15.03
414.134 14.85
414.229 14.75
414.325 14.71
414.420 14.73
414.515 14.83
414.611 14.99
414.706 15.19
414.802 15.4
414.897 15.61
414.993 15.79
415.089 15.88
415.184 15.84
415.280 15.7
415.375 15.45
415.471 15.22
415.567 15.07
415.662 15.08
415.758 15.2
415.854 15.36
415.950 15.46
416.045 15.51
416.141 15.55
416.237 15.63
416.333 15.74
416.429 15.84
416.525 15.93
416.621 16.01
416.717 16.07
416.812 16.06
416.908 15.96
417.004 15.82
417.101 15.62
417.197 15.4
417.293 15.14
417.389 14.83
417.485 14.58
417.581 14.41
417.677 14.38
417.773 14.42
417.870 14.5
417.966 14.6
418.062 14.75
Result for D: 5.7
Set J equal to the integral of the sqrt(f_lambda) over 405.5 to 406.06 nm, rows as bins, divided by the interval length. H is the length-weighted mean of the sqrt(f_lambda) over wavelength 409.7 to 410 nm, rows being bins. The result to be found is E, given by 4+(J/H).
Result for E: 5.02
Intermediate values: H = 3.68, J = 3.74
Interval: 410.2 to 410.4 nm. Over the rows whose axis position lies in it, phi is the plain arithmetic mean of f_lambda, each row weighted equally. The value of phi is 13.8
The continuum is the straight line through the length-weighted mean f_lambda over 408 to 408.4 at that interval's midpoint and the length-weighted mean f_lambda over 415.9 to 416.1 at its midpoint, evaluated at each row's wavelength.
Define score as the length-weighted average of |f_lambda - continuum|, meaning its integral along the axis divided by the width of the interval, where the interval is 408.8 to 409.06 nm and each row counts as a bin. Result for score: 1.1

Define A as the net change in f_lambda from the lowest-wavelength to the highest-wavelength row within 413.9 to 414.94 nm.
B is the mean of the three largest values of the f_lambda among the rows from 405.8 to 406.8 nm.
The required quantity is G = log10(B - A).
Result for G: 1.17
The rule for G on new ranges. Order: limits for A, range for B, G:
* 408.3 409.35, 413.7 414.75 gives 1.20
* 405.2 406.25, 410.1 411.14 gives 1.27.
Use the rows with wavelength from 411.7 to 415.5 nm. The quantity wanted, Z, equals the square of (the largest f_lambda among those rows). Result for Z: 267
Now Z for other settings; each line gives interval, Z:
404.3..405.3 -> 281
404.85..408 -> 281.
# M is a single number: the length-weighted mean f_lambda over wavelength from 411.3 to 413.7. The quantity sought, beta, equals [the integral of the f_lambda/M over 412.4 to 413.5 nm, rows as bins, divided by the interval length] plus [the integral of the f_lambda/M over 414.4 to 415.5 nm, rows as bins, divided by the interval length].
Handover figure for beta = 1.94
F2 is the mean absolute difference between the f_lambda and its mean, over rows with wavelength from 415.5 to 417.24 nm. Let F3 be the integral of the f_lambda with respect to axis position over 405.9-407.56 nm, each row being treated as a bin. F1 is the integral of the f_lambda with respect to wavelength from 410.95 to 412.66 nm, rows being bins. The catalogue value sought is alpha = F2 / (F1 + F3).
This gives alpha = 0.005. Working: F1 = 27.9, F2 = 0.27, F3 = 24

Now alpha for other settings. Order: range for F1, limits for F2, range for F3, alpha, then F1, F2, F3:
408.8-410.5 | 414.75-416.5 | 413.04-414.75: 0.004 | 25.0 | 0.21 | 26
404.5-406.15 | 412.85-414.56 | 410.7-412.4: 0.008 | 25.3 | 0.42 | 28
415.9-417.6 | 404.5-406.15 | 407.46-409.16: 0.020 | 26.4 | 1.05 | 27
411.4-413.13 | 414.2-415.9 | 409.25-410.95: 0.006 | 27.4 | 0.32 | 25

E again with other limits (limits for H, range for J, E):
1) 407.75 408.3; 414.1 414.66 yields 4.96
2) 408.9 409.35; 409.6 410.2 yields 4.92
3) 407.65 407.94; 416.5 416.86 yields 5.01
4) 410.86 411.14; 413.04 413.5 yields 4.95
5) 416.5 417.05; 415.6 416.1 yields 4.98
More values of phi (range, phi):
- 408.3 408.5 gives 15.7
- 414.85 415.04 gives 15.7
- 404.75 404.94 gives 16.5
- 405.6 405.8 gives 14.0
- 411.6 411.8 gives 16.2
